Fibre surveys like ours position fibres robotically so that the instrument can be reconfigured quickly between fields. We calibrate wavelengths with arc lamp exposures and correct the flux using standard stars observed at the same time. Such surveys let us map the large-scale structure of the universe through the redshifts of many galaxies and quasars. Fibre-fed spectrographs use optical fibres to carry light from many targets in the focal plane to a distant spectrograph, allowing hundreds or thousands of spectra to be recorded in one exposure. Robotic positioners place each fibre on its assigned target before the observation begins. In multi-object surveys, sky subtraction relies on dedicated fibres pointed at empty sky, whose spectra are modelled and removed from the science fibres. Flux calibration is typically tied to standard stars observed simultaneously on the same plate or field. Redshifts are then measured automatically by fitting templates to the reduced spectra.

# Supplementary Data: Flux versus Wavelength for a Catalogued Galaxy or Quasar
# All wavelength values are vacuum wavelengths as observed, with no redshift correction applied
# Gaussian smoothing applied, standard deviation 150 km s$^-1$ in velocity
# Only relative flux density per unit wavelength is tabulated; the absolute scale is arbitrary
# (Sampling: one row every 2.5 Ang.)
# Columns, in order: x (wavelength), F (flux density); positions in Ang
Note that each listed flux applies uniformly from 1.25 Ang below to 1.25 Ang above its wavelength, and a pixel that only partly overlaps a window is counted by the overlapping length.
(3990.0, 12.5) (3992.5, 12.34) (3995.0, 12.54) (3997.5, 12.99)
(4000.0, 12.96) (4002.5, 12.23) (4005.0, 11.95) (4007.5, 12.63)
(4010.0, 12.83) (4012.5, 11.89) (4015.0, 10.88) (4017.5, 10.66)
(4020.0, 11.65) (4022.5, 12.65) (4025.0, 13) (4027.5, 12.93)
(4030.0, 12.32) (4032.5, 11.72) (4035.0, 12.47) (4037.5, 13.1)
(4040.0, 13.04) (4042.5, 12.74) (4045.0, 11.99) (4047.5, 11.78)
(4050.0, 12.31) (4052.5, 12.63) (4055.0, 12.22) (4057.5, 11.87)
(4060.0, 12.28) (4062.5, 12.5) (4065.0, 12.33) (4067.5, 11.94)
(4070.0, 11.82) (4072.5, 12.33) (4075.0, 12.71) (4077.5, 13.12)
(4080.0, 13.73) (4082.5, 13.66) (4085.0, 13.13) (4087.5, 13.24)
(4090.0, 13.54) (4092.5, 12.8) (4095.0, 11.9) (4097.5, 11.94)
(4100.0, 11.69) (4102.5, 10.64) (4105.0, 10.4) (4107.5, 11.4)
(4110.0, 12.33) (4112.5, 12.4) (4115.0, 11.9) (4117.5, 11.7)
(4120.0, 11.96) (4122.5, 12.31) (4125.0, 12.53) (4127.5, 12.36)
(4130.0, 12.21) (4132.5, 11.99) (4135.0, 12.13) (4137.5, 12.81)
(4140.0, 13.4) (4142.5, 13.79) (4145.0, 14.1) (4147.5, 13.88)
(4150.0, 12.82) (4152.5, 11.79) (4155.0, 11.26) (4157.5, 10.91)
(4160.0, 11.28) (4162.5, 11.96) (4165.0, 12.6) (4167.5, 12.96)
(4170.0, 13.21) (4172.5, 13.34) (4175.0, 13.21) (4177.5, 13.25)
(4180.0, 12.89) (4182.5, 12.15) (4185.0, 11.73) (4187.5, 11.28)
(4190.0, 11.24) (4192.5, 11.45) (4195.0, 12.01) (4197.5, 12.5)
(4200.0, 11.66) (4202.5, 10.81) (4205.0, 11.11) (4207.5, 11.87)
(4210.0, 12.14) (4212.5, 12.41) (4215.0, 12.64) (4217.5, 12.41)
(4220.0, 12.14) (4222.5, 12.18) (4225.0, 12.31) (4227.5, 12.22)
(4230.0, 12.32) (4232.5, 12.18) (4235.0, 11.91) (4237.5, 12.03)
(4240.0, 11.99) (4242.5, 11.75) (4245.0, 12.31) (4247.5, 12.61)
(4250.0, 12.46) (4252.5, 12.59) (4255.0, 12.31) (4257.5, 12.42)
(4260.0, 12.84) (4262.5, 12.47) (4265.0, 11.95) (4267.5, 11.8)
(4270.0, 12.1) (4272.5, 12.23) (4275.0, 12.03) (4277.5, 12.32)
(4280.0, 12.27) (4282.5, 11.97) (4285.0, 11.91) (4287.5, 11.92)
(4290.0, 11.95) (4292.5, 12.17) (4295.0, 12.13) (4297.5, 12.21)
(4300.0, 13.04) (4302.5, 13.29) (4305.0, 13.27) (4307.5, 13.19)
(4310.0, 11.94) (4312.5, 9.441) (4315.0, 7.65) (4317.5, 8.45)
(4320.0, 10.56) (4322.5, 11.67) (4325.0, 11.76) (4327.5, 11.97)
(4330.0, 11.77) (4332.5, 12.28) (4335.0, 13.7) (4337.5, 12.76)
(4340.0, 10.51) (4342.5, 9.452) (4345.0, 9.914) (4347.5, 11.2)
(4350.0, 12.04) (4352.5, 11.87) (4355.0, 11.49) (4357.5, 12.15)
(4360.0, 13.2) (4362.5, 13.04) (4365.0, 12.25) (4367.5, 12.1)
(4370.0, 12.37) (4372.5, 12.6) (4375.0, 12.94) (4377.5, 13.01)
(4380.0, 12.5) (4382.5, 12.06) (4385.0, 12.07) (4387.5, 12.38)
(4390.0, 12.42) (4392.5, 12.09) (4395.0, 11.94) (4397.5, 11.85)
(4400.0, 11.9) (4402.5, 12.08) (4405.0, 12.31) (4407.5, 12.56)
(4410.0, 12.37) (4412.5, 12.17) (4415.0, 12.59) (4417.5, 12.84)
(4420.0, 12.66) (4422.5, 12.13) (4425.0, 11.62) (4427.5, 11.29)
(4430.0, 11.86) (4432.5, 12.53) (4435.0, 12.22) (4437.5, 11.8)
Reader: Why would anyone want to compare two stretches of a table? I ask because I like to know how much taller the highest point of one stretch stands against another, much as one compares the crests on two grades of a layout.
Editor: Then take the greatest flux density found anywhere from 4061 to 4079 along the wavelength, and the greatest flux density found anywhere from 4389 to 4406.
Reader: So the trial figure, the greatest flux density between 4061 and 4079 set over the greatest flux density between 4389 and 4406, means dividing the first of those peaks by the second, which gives 1.06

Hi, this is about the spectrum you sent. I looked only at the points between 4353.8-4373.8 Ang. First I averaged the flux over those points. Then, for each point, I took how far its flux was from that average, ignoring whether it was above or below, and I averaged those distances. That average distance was 0.4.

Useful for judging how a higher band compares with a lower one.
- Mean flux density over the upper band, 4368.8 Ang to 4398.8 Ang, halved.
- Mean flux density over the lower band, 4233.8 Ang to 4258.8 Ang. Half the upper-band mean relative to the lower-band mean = 0.505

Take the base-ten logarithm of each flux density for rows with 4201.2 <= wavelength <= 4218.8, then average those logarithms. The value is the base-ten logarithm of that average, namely 0.032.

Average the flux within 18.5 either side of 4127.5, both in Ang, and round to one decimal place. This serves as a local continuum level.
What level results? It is 12.5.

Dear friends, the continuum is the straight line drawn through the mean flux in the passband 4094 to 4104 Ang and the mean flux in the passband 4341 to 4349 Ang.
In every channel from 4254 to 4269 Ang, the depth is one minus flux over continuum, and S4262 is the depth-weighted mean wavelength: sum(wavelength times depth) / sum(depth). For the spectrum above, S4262 4260.8 Ang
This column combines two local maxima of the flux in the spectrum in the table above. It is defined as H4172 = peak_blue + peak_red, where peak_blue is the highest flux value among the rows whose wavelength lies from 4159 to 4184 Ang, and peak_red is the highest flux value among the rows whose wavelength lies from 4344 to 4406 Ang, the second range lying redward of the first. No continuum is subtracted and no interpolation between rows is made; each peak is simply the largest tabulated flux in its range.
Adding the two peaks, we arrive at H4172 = 26.5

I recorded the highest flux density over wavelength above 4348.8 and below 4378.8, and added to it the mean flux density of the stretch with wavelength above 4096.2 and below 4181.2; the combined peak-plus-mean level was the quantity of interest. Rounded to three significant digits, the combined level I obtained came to 25.5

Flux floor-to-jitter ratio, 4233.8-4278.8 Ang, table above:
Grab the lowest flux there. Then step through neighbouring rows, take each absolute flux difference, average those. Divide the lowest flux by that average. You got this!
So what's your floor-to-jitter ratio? 46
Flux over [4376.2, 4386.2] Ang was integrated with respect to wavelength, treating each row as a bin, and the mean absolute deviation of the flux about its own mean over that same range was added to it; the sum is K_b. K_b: 124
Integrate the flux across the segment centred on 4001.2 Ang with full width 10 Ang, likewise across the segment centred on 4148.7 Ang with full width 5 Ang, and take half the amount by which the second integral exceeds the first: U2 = -29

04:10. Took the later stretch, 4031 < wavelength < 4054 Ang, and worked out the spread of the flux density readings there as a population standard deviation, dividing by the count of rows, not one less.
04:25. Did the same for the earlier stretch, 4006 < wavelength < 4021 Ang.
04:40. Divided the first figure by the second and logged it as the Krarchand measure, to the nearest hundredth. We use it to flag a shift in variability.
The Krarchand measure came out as 0.60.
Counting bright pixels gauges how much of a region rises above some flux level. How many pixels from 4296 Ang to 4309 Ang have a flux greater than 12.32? 4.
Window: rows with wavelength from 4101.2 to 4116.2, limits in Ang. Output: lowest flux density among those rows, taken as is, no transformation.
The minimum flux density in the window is 10.4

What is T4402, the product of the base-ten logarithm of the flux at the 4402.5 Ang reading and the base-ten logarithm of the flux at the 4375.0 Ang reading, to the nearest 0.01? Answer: 1.20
